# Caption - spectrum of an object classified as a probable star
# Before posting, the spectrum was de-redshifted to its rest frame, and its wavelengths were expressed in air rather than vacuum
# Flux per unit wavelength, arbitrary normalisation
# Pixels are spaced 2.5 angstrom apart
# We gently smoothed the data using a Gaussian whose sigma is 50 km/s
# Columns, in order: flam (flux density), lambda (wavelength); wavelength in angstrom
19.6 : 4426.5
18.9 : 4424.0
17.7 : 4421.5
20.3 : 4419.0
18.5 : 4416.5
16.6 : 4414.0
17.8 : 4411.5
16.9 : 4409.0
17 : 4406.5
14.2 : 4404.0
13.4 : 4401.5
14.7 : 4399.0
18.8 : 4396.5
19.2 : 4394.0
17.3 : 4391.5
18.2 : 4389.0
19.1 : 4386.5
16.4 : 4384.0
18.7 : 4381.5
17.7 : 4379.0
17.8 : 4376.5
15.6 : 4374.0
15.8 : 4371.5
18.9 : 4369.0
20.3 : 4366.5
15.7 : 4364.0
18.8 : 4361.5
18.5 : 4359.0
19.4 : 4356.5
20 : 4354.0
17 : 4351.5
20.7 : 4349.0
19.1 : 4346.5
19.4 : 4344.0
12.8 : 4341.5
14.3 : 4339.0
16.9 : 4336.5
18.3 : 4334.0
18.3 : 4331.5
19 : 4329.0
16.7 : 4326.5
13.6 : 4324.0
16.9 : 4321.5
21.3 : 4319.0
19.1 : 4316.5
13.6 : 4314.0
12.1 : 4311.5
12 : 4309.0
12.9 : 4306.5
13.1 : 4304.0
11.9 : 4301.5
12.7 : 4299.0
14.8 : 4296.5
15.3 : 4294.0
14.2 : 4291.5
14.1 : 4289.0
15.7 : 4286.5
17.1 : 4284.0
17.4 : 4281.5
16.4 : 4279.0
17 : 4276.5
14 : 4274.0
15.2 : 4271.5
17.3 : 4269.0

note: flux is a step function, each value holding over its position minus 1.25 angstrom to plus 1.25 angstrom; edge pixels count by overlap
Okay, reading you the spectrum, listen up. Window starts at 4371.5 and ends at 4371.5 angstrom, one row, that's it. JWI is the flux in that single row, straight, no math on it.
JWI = 15.8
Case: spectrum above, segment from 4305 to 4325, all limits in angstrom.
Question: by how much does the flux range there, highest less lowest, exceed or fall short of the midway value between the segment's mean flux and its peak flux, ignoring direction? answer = 8.9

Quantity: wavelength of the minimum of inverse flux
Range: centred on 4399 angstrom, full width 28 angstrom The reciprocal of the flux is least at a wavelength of 4394.0 angstrom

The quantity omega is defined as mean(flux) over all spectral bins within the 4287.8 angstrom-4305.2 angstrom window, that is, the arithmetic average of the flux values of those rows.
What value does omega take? 13.7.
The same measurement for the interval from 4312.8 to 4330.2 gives 17.2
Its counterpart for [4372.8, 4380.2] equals 17.0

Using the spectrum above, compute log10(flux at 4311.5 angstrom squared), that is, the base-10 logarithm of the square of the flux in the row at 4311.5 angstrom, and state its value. 2.17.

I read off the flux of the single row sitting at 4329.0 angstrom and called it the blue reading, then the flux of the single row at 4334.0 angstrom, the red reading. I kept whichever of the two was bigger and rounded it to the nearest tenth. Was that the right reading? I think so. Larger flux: 19.0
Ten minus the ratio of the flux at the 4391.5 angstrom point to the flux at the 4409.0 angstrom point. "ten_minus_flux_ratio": 8.98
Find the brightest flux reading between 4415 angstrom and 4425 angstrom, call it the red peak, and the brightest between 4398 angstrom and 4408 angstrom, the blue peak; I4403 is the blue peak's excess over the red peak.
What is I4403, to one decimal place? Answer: -3.3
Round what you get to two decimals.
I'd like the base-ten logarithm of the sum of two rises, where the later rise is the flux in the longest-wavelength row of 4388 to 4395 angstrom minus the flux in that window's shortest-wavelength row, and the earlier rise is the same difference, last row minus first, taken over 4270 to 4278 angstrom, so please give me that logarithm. 0.45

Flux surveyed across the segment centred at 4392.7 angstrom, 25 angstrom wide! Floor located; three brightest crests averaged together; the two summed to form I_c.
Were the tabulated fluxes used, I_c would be 32.4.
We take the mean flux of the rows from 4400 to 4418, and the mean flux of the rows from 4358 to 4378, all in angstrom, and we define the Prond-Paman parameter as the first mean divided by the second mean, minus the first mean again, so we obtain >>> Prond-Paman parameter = -15.4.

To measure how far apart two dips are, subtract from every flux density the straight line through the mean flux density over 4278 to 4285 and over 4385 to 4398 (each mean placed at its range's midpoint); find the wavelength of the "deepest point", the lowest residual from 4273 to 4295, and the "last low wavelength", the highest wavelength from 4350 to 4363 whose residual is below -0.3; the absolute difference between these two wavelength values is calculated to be 62.5 angstrom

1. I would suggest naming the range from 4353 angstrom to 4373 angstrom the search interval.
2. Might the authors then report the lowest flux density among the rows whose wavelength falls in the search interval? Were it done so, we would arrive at 15.7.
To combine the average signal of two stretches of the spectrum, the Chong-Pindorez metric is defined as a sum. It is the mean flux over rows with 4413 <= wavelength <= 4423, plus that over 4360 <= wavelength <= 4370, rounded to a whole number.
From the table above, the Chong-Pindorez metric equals 37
